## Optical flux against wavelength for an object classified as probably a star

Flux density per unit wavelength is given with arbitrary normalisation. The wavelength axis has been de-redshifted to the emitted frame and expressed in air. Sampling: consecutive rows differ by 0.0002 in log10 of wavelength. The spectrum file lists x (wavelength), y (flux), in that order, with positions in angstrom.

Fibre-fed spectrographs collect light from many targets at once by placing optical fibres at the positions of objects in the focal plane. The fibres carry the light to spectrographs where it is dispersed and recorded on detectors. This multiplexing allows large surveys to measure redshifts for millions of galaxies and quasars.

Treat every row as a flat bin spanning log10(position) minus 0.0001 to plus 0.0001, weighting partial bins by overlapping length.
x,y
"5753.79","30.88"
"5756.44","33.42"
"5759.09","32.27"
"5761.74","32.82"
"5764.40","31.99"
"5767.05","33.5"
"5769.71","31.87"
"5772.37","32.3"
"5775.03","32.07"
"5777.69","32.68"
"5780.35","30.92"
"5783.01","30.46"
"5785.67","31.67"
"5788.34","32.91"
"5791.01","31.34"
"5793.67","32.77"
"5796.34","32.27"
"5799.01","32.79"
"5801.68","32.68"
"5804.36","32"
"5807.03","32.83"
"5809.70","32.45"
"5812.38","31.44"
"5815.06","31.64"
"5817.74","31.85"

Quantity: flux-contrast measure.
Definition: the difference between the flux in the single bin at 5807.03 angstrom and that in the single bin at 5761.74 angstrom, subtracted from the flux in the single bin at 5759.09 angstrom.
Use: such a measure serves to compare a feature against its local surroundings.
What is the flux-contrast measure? 32.26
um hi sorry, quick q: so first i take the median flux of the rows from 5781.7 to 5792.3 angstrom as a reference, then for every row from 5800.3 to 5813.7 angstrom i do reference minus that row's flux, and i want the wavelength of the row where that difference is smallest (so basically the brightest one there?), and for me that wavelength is 5807.03 angstrom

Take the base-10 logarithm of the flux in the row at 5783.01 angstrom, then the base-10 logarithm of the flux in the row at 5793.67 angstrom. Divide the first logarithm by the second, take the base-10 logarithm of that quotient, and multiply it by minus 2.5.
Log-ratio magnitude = 0.023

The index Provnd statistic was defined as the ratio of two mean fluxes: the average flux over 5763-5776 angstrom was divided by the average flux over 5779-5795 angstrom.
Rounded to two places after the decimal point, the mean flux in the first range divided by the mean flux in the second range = 1.02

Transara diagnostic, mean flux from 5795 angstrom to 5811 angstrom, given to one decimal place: 32.5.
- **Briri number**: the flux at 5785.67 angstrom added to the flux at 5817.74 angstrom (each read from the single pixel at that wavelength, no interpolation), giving 63.5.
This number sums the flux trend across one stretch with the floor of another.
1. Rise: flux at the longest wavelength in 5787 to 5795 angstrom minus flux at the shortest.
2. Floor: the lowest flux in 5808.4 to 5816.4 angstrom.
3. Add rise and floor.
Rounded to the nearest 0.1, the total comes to 31.3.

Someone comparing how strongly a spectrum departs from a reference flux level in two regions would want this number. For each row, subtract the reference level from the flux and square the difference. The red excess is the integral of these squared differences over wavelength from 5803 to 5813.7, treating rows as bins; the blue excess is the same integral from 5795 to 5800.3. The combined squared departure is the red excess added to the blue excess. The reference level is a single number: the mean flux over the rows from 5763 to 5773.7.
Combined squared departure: 4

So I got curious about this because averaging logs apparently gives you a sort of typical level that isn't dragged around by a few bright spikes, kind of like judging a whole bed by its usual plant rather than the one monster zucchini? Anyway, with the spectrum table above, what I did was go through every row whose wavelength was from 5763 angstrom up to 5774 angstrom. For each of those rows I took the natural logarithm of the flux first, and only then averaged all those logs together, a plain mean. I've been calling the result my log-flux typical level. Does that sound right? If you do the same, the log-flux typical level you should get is 3.48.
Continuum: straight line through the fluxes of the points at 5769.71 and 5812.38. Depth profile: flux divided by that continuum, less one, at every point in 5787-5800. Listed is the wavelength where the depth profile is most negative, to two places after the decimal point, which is 5791.01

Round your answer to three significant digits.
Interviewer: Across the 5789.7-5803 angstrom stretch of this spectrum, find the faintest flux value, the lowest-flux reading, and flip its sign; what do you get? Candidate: -31.3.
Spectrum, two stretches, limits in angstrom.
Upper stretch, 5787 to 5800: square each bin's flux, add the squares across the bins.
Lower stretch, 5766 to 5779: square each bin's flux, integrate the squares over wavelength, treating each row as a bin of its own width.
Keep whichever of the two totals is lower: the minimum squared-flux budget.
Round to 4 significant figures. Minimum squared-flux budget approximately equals 5256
